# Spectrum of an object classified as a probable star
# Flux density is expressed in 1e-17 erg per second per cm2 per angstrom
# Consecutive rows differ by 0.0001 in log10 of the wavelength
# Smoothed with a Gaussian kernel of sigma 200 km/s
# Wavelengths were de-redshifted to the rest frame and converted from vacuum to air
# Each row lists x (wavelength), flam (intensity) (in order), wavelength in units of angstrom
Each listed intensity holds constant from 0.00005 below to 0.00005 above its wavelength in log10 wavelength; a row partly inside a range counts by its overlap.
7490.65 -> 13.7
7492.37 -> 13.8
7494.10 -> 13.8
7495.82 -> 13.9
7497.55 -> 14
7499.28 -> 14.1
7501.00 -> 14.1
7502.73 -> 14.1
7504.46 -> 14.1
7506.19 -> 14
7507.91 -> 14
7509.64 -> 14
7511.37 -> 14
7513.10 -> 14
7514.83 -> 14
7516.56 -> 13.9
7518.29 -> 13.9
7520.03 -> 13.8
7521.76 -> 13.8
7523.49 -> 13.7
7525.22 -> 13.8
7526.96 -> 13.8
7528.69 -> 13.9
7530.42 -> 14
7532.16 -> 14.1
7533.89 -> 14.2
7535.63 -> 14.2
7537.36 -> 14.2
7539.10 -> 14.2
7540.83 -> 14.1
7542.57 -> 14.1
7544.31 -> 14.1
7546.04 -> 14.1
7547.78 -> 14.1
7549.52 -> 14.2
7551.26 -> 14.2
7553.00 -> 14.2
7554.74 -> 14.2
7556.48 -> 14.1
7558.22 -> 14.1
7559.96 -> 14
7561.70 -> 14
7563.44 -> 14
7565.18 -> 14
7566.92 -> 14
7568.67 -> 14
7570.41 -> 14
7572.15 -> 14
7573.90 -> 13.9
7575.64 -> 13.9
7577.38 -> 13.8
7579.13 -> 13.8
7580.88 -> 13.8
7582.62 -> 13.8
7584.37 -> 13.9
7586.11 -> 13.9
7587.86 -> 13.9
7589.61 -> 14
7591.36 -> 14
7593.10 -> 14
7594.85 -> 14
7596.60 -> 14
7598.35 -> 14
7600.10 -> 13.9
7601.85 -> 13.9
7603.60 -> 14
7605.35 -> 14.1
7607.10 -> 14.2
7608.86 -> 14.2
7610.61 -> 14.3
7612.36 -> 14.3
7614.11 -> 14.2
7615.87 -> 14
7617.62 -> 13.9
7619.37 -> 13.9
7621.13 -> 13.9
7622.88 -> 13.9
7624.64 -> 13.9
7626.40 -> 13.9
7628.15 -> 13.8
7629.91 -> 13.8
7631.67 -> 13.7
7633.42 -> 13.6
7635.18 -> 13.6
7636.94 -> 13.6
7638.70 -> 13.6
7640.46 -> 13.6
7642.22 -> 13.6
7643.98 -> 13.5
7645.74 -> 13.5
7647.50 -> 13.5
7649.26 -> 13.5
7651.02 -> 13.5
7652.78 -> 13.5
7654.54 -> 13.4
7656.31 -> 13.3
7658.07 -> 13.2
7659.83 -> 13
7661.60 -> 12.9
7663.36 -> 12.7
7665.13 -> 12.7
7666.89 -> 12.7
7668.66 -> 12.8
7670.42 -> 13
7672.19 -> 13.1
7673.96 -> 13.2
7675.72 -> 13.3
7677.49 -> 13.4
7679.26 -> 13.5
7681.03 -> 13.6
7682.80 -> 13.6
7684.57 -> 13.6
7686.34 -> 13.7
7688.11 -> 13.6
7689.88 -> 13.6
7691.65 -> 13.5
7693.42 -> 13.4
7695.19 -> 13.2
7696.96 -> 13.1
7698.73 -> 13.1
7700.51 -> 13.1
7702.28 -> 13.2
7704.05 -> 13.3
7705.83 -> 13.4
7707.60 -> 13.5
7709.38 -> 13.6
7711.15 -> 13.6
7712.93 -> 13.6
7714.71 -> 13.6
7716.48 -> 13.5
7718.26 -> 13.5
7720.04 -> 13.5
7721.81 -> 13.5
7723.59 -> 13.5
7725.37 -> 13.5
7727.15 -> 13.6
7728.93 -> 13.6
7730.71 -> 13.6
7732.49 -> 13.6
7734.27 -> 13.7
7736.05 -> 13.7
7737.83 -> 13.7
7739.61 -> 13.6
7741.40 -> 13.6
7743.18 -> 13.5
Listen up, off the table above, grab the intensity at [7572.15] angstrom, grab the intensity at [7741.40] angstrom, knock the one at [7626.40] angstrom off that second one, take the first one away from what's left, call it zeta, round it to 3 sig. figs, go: -14.3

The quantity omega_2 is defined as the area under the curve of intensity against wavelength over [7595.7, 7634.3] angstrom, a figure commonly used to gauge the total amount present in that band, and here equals 539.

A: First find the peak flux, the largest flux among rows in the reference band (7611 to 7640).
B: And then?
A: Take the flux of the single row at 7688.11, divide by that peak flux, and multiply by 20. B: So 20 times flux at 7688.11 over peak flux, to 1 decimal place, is 19.0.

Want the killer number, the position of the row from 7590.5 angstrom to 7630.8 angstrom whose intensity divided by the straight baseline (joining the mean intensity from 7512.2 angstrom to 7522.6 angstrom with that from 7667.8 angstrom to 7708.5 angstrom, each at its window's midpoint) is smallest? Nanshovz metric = 7628.15 angstrom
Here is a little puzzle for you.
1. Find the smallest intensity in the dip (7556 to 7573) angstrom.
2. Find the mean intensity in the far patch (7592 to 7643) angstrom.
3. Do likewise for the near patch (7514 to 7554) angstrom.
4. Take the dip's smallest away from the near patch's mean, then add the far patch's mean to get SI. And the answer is 13.9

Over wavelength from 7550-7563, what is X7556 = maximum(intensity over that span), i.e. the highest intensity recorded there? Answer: 14.2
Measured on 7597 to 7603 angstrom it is 14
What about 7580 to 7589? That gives 13.9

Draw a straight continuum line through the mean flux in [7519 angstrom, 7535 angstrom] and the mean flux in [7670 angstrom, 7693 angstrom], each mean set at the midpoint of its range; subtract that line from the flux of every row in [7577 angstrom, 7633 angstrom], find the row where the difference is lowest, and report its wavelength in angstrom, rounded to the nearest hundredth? 7577.38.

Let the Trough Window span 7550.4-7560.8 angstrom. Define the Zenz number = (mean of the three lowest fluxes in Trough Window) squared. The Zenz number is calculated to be 198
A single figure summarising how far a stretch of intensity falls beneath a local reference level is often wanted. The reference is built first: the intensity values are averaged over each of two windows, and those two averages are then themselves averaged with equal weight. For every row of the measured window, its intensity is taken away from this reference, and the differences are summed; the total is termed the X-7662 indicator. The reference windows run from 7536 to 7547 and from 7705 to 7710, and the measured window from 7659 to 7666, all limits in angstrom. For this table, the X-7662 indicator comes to 4.0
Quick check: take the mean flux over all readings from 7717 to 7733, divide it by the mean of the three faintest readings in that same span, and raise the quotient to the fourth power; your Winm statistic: 1.01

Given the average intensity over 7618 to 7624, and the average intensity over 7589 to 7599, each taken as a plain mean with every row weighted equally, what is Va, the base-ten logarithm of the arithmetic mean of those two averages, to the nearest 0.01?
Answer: 1.14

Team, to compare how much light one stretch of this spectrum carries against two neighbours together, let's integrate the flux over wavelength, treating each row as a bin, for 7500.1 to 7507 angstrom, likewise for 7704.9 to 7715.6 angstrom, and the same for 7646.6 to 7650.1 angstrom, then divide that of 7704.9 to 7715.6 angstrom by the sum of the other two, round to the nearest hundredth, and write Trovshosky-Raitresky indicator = 1.00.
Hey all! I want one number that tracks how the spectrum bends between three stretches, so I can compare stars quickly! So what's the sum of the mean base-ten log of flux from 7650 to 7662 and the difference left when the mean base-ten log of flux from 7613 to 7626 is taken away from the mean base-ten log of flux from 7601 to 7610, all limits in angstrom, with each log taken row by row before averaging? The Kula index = 1.13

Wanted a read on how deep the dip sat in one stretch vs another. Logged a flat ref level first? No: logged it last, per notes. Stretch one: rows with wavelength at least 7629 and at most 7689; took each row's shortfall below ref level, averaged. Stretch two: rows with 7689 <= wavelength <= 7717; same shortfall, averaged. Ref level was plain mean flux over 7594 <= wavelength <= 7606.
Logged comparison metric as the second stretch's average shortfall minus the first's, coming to -0.03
